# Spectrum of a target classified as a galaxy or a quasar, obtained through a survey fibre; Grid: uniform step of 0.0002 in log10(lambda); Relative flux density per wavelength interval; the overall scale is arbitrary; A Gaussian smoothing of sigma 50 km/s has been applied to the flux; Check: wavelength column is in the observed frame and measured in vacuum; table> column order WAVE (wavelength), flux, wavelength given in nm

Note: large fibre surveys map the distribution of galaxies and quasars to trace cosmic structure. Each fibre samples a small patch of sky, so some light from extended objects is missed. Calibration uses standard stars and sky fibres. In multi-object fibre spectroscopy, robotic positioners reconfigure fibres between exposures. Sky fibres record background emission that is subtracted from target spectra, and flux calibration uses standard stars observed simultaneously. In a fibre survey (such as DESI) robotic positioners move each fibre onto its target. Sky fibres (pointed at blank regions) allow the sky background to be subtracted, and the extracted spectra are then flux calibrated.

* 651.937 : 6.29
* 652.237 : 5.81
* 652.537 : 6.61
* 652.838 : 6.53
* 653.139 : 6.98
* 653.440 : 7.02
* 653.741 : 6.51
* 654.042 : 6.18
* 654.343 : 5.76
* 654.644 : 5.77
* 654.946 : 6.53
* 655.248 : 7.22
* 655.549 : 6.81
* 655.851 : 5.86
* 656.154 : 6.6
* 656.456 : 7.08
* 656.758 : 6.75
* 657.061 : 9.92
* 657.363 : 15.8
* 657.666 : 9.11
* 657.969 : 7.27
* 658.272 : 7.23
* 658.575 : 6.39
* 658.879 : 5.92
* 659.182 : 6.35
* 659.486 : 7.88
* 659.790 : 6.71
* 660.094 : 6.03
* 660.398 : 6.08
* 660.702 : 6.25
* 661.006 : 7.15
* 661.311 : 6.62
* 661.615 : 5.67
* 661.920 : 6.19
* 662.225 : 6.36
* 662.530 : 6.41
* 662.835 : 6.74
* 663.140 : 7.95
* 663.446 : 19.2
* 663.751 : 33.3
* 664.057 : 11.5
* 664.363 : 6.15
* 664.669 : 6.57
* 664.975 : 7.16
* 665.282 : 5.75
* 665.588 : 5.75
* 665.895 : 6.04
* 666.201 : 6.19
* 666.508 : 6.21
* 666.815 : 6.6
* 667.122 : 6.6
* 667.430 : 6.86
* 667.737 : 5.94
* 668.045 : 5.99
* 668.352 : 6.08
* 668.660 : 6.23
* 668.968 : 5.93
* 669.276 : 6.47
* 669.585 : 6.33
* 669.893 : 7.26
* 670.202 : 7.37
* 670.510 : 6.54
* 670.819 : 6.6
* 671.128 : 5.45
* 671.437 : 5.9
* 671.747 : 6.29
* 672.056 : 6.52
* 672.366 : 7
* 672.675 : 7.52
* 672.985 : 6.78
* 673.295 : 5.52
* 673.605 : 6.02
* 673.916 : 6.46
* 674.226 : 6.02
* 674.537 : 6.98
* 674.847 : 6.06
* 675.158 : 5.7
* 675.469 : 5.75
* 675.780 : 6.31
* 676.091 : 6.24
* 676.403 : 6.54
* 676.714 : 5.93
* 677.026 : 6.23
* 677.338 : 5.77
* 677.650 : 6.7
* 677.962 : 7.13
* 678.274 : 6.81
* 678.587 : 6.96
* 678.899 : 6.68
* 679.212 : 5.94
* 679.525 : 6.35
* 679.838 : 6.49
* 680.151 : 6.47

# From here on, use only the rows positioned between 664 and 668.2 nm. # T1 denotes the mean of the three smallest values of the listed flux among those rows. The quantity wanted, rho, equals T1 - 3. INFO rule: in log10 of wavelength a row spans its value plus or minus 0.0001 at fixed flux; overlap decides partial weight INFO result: 2.8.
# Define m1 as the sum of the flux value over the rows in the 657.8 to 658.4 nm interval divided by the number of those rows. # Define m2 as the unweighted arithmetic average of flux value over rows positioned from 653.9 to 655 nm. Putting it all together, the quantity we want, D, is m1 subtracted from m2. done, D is -1.2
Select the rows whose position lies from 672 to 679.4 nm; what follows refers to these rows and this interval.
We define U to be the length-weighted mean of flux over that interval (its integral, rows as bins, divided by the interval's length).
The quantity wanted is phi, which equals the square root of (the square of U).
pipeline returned 6.4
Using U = 6.4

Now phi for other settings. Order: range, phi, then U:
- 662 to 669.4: 8.2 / 8.2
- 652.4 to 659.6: 7.3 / 7.3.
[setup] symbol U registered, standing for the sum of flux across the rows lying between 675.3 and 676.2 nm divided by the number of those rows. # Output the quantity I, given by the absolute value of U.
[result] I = 6.1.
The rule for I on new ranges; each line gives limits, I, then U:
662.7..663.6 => 11.3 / 11.3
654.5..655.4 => 6.5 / 6.5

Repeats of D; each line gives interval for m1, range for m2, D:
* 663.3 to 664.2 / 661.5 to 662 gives -15.4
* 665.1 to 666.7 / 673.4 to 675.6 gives 0.2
